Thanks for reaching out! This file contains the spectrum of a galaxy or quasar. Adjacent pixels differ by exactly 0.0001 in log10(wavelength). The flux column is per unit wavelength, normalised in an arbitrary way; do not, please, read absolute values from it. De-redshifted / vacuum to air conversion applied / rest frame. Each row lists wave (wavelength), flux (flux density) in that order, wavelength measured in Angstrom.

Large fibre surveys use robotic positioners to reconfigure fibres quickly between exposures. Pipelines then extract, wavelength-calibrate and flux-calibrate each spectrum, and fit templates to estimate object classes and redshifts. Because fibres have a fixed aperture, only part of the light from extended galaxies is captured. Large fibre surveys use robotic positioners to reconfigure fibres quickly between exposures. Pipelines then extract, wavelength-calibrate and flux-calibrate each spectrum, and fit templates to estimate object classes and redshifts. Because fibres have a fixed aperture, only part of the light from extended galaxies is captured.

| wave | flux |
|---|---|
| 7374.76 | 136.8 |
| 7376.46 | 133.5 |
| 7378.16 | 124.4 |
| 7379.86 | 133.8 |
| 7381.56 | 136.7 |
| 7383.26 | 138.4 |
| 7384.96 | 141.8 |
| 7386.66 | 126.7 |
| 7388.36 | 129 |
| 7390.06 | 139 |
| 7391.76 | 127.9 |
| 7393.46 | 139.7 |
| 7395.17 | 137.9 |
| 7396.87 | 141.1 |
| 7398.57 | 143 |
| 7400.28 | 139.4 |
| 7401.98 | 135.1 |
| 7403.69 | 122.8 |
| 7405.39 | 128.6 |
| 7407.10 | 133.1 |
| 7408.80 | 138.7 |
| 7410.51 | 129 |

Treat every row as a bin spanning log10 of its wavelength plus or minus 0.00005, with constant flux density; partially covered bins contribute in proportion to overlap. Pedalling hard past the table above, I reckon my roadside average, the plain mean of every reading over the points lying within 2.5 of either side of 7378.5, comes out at 131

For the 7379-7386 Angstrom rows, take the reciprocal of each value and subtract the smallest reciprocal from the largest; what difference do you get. 0.0004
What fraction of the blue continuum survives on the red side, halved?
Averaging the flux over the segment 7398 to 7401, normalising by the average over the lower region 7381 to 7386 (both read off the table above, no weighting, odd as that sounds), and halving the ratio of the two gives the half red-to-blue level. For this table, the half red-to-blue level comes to 0.508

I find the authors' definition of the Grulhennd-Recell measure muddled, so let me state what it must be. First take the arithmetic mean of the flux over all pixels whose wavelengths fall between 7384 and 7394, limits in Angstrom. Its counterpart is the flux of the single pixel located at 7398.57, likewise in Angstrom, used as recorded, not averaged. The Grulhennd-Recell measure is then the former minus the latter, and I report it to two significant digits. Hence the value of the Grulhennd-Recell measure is -9.0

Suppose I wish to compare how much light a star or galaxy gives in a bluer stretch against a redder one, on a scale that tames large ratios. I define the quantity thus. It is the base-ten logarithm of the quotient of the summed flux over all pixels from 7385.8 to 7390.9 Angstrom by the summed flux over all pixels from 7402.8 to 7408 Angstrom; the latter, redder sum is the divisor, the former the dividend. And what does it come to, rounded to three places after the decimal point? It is 0.011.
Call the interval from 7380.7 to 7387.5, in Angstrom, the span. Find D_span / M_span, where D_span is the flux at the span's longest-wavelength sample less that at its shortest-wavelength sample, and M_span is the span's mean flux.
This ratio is -0.07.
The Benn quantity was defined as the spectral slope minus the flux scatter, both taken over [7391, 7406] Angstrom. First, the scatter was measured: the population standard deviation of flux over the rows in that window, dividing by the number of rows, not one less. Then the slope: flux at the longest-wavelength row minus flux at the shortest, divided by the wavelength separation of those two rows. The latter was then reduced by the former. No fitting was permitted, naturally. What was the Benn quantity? -6.5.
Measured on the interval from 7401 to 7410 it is -5.0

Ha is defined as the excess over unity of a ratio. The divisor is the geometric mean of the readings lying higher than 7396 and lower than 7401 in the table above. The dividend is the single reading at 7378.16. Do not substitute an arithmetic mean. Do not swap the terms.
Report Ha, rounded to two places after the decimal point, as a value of -0.12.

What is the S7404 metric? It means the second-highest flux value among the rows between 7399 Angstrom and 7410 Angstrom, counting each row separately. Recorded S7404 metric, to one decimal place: 138.7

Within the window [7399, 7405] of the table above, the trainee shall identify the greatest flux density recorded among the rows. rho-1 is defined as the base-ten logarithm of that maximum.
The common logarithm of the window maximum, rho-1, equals 2.14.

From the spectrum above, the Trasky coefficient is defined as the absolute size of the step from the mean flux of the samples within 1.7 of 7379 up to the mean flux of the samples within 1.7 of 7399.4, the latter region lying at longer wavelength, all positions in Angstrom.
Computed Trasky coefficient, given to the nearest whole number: 12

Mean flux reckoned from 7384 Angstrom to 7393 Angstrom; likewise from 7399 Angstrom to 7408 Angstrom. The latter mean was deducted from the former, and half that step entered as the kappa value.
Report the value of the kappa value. 0.5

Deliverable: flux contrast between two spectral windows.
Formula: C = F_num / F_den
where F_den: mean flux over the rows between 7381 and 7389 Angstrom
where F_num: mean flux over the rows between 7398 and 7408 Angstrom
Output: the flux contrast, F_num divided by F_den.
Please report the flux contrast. 0.99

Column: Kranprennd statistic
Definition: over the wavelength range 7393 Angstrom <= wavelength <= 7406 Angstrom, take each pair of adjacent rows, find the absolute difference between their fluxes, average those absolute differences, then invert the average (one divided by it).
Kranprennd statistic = 0.21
